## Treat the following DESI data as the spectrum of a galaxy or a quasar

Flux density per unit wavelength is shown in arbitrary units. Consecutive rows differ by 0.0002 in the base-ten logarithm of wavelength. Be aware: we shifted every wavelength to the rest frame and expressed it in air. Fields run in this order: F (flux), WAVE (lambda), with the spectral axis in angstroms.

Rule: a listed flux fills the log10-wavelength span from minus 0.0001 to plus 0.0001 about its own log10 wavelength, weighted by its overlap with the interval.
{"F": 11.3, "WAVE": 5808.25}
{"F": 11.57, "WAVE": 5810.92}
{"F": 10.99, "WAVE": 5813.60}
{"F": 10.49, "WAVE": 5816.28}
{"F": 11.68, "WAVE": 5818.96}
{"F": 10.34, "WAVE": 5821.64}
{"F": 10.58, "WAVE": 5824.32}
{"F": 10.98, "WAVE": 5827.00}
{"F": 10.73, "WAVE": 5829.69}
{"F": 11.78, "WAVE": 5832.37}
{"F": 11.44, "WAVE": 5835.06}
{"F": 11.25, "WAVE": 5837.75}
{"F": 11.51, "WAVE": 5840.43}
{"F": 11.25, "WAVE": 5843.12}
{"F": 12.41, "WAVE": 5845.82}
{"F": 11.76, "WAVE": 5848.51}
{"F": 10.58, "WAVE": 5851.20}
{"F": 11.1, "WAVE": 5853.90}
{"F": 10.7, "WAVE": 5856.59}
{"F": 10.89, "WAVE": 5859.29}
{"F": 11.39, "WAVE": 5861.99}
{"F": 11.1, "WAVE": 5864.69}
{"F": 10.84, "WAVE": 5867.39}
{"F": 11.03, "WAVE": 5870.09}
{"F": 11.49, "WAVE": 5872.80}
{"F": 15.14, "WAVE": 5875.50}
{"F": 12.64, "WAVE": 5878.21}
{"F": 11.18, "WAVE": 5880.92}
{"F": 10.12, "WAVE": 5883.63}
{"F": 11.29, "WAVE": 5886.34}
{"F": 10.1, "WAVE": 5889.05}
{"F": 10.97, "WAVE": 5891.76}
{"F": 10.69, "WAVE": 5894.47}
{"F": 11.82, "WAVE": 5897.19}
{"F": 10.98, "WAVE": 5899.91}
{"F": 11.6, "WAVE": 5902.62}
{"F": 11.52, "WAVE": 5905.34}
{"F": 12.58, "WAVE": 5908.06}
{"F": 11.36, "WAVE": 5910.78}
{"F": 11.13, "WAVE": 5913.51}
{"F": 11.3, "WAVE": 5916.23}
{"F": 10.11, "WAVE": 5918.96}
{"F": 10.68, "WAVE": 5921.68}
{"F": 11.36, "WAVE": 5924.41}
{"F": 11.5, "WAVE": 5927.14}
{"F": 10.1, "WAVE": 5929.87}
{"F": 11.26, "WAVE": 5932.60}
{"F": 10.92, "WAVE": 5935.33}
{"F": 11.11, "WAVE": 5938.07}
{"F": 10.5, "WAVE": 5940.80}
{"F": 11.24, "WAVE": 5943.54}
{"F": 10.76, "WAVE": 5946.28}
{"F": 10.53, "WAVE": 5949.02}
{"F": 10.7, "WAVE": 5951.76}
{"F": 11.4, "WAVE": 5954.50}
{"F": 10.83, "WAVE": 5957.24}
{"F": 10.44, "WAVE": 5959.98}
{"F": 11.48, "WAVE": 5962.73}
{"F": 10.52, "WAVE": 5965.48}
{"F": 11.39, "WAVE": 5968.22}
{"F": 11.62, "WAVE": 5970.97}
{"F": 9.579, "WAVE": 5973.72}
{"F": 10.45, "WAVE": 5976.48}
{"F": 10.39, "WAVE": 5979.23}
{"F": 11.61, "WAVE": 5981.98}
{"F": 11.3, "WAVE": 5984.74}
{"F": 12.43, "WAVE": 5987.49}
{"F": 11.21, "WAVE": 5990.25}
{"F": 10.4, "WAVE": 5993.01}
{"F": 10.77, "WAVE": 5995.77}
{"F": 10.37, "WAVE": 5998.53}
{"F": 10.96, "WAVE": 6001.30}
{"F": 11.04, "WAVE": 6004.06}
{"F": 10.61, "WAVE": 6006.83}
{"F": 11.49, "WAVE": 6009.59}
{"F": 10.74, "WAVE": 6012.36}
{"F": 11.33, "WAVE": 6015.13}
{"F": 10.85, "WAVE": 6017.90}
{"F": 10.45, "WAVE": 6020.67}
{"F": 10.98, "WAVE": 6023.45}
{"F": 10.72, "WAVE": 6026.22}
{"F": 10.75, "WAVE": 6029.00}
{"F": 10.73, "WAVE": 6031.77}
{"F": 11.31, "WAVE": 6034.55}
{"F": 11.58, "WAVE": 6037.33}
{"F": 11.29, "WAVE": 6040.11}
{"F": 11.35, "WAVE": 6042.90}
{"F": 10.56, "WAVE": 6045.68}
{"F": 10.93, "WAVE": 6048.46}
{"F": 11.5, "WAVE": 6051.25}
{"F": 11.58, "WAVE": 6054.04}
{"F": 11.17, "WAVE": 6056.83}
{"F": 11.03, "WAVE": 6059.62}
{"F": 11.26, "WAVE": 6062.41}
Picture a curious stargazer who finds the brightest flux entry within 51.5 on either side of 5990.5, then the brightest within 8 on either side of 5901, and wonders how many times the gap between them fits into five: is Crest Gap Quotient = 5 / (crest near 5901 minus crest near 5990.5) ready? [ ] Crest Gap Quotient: 33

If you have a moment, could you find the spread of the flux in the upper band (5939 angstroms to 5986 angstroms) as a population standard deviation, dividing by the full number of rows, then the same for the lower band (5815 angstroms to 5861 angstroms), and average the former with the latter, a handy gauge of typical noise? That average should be 0.546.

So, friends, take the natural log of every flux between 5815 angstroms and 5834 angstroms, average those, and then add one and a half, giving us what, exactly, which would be 3.89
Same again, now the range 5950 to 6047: 3.89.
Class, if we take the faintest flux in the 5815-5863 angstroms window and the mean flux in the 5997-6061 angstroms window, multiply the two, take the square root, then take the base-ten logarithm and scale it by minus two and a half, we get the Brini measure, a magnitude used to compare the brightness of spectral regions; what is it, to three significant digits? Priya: -2.57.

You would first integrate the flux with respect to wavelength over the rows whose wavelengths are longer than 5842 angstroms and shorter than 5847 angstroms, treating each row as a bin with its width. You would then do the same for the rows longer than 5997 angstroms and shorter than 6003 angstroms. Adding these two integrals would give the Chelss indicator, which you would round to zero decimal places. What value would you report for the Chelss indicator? 123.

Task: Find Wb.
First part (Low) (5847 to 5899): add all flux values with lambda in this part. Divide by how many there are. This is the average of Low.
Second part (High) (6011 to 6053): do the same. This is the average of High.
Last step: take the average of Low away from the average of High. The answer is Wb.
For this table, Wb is -0.30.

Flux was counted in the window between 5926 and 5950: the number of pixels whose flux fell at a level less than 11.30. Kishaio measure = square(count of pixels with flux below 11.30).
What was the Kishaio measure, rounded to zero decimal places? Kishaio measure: 64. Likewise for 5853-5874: 36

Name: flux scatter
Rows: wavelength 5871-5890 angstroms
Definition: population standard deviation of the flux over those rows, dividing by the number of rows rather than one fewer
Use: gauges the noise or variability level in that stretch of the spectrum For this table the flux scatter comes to 1.61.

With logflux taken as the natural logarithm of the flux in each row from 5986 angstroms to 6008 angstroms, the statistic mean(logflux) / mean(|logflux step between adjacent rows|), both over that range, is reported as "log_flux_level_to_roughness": 47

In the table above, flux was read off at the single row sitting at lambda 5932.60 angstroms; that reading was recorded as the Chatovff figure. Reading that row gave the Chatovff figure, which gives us 11.26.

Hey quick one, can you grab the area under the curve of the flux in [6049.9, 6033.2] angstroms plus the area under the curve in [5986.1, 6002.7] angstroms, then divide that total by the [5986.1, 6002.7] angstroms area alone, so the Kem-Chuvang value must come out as 2.02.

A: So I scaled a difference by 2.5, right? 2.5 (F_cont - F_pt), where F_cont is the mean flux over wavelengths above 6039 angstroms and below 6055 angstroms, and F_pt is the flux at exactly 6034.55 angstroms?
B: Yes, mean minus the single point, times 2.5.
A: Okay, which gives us -0.3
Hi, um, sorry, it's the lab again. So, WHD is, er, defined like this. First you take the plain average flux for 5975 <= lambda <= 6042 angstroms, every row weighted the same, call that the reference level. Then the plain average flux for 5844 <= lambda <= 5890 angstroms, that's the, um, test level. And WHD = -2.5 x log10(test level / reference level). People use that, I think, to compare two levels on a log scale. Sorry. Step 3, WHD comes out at -0.040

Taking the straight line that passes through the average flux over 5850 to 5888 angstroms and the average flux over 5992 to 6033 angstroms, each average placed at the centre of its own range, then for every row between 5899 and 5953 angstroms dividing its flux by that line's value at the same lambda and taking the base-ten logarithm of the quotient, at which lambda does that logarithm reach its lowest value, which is 5918.96 angstroms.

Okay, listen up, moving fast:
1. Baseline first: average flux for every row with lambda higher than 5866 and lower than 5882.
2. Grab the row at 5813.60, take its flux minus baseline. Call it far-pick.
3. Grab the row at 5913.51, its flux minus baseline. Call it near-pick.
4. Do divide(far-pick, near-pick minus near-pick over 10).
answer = 1.3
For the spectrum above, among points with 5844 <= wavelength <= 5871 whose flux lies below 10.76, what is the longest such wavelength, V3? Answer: 5856.59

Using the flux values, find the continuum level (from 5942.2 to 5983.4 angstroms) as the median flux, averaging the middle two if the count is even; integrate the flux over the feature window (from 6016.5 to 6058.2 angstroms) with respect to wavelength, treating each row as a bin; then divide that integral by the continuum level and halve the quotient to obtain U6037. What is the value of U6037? 21.4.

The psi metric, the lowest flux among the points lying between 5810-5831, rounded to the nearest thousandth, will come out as 10.340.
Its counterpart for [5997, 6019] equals 10.370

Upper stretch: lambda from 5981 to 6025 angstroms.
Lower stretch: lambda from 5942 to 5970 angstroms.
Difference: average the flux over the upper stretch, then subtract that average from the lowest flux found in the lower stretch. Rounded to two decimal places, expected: -0.59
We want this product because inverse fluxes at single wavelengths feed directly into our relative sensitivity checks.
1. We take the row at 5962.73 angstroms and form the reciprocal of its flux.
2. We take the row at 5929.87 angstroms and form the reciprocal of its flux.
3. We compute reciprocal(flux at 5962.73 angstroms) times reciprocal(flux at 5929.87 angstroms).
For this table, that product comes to 0.0086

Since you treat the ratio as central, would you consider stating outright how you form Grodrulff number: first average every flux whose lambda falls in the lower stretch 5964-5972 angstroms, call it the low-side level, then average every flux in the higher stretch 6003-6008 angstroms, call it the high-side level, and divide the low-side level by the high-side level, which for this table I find 1.03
